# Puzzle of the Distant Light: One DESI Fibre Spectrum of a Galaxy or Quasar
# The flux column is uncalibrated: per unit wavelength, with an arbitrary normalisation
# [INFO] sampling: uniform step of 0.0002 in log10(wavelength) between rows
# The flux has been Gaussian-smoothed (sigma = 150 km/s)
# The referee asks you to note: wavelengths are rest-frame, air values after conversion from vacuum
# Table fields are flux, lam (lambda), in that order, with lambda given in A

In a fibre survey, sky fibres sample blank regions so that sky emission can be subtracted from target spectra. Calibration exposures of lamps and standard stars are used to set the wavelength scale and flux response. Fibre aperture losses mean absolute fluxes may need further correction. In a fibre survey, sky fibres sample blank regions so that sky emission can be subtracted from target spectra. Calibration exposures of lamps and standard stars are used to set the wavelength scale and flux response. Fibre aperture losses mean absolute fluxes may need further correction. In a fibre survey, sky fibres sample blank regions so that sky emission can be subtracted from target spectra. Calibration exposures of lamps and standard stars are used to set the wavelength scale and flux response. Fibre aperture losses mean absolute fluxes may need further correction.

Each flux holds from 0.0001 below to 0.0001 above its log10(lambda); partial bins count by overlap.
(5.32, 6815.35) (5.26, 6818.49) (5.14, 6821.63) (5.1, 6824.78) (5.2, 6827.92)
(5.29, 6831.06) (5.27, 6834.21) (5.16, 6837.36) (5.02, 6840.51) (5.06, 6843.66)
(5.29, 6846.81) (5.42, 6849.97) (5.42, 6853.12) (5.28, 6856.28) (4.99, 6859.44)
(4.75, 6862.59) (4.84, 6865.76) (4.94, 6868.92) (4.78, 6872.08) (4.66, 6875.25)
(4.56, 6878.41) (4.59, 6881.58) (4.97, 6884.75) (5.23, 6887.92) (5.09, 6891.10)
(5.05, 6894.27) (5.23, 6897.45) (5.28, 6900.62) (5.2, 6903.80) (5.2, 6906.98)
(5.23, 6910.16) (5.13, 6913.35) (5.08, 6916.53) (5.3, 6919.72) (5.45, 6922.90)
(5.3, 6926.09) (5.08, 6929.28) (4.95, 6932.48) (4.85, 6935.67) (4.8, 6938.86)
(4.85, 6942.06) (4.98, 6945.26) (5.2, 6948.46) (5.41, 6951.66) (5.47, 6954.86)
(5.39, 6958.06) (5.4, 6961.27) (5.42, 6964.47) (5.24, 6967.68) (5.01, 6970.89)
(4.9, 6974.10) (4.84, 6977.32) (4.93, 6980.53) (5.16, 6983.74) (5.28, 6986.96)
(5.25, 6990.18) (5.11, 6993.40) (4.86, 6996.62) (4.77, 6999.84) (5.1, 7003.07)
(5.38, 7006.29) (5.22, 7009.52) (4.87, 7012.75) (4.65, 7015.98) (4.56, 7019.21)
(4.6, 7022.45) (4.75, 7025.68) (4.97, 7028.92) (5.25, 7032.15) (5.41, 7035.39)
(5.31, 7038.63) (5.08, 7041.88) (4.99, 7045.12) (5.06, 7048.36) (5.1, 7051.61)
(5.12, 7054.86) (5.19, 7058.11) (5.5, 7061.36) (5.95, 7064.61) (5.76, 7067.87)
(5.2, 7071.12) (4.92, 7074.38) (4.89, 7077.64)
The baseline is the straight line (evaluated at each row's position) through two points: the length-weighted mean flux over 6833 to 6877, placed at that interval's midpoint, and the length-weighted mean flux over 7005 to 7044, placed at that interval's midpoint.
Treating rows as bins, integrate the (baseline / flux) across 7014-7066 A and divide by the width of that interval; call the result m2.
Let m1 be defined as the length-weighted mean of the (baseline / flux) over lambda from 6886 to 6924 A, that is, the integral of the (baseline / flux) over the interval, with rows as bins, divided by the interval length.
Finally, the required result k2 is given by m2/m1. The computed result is 1.02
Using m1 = 0.970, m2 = 0.99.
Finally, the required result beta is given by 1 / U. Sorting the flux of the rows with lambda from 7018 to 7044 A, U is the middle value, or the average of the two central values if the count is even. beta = 0.199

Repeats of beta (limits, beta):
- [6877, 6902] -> 0.197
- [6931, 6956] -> 0.201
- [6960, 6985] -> 0.197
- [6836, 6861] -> 0.192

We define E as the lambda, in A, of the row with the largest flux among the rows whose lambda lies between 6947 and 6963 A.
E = 6954.86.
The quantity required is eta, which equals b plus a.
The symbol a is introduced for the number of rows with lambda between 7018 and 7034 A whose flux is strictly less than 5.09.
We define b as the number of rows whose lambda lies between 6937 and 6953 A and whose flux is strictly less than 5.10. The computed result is 7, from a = 4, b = 3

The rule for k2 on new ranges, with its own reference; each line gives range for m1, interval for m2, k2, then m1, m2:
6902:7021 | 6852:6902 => 1.03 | 0.986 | 1.02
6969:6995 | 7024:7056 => 0.99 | 0.992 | 0.98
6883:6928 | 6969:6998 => 1.02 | 0.972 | 1.00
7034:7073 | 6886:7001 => 1.04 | 0.944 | 0.98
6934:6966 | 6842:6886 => 1.05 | 0.974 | 1.02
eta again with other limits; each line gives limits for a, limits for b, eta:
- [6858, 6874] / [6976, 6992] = 7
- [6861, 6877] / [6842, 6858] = 6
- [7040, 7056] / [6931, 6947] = 8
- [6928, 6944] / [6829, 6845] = 7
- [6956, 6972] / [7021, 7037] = 4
